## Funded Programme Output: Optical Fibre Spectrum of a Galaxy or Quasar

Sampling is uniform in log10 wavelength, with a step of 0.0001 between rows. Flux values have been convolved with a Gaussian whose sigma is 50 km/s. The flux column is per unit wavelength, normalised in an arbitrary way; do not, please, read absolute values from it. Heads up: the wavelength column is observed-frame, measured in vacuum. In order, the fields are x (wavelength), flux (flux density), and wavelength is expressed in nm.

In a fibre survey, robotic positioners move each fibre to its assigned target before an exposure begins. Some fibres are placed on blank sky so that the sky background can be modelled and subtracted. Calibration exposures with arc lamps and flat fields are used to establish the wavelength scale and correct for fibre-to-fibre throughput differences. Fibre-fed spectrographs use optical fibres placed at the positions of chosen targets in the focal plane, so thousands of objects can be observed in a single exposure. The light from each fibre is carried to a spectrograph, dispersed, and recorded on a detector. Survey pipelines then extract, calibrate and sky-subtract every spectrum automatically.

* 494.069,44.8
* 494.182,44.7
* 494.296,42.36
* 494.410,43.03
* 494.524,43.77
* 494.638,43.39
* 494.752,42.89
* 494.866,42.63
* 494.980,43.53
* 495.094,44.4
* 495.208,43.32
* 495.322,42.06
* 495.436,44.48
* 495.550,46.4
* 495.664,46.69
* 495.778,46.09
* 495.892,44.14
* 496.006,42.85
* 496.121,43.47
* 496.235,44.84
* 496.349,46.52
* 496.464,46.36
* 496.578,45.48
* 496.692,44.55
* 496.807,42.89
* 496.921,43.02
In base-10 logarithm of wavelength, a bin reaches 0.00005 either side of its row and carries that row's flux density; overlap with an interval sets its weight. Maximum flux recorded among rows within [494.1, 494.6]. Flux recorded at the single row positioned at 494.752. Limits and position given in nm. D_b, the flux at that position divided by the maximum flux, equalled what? 0.96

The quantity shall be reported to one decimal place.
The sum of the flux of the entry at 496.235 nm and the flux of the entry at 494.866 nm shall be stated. 87.5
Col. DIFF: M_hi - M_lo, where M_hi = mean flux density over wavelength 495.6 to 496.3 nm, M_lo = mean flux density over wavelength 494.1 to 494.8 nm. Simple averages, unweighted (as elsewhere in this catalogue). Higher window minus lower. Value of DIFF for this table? 1.3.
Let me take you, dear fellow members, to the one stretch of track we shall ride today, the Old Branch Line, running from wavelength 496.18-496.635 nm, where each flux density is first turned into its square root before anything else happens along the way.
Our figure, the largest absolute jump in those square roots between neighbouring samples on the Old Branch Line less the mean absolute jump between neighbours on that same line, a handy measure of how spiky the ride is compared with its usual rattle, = 0.057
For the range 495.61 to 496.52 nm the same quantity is 0.063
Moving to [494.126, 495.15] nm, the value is 0.114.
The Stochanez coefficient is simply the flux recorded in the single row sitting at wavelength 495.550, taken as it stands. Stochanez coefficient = 46.4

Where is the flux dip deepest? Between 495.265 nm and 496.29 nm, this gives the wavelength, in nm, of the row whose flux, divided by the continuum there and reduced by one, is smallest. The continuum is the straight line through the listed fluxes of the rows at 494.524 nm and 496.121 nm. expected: 495.322 nm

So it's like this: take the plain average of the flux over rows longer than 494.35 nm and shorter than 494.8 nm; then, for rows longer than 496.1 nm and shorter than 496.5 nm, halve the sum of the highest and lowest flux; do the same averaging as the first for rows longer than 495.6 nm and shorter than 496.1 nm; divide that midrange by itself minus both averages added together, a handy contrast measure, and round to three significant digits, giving -1.04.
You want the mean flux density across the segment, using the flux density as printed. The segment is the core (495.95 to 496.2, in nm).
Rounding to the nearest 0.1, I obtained 43.2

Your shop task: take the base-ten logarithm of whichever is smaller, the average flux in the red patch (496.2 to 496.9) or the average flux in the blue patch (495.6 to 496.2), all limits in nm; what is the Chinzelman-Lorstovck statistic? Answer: 1.650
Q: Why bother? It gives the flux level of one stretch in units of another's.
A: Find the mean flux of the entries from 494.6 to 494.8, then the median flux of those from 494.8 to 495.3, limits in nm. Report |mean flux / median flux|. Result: 0.993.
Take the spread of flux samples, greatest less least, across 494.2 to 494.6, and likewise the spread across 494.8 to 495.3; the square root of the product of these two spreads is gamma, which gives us 1.58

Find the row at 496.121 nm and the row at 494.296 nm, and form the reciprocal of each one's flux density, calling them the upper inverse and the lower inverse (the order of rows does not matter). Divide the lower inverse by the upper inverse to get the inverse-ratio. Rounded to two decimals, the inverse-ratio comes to 1.03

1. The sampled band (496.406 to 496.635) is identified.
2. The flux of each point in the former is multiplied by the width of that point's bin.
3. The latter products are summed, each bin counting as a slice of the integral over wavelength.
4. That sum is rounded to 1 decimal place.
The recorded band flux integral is 10.5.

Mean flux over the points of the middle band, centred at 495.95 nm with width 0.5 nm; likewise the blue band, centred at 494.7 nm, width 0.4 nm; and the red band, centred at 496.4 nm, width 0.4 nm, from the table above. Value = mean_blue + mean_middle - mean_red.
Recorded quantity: 41.5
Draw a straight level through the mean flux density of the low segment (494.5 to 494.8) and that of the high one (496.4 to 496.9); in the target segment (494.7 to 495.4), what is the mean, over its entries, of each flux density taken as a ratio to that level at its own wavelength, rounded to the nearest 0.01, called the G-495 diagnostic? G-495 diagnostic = 0.99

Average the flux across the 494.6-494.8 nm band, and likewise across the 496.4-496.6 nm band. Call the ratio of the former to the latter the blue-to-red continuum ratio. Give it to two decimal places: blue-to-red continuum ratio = 0.94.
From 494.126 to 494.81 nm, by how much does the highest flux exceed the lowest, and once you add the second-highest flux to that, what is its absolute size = 46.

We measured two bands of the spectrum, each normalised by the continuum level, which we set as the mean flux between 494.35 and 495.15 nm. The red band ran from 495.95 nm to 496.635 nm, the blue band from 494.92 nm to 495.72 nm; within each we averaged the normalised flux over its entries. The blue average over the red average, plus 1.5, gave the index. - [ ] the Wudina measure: 2.49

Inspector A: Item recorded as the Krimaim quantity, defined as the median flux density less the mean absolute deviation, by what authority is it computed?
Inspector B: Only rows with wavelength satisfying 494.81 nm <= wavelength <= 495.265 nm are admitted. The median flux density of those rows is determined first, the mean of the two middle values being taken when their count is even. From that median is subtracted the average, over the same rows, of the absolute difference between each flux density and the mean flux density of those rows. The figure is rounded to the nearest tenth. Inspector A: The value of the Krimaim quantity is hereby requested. 42.9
